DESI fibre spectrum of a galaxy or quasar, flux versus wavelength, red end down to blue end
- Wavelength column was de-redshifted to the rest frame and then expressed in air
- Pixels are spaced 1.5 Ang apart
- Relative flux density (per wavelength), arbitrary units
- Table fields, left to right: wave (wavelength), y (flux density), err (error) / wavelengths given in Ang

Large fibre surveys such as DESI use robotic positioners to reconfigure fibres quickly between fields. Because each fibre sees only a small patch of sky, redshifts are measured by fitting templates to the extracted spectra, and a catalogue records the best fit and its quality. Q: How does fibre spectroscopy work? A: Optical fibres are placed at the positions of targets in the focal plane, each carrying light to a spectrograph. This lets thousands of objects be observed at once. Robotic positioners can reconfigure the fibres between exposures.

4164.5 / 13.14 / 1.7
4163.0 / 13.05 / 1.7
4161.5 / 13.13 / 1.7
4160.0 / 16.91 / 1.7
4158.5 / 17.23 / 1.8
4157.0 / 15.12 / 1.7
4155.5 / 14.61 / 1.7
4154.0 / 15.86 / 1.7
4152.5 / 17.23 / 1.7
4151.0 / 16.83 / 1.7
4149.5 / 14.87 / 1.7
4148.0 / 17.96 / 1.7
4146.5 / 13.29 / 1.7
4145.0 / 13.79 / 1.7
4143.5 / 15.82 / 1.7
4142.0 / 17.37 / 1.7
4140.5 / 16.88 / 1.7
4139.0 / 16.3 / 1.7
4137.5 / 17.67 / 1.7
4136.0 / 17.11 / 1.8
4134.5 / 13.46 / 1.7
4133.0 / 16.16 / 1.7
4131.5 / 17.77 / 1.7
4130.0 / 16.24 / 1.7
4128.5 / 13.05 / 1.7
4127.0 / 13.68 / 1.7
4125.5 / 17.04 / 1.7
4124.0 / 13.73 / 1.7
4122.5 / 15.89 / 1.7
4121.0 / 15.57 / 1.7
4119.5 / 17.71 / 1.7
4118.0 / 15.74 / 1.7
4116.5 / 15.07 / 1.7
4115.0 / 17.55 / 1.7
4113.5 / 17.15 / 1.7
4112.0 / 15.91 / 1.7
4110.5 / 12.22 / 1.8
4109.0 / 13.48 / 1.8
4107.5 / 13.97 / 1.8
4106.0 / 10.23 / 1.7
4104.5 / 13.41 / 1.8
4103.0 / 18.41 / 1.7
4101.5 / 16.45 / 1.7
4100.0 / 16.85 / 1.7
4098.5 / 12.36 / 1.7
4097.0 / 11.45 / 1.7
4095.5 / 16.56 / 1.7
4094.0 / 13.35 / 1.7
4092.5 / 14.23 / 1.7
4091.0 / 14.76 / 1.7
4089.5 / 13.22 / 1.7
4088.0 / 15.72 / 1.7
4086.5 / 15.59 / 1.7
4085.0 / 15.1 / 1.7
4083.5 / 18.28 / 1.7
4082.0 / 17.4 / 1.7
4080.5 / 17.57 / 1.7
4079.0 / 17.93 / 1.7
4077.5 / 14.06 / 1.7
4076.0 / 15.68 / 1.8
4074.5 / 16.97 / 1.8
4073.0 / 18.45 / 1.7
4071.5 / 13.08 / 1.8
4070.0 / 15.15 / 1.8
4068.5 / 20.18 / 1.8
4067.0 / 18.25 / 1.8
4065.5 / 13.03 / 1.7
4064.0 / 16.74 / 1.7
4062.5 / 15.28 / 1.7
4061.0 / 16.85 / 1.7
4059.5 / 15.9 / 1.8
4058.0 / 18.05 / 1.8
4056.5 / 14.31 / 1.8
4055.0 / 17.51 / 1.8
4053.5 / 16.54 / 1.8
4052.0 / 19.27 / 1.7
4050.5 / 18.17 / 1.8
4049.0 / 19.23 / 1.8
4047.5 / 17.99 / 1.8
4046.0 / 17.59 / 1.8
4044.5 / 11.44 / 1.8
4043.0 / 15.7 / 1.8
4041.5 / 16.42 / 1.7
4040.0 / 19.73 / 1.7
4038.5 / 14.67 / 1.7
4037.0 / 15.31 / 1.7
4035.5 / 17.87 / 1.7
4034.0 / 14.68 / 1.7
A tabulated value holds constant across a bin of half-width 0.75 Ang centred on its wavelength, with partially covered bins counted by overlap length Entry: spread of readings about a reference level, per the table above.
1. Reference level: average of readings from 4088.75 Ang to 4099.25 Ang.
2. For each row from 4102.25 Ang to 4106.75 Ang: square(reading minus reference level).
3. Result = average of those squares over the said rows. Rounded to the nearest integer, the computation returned 11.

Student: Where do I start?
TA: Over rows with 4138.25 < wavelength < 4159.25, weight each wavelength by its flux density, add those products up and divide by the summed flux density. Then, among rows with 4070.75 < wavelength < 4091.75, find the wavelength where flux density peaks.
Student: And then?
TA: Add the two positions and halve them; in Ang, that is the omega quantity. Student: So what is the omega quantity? 4110.9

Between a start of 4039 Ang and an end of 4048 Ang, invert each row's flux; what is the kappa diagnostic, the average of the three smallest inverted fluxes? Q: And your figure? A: 0.0544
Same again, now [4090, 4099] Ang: 0.0661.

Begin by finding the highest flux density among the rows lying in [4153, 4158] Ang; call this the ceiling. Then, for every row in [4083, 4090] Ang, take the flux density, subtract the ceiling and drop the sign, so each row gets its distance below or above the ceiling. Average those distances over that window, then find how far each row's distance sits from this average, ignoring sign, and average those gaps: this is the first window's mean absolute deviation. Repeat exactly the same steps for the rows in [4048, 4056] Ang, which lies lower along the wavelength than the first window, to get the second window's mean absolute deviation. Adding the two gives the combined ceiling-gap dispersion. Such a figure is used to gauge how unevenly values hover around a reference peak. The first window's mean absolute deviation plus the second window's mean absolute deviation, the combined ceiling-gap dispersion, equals 1.9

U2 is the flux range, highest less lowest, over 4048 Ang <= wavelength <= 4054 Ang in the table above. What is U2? 2.73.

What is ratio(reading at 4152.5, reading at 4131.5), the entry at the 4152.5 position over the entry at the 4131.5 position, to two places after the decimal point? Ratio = 0.97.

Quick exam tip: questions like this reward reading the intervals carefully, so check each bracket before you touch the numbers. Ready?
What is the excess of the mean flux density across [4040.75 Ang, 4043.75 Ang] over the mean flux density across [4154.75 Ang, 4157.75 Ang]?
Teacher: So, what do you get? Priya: 1.2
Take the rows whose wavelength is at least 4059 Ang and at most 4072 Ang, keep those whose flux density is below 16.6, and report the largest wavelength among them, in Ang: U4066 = 4071.5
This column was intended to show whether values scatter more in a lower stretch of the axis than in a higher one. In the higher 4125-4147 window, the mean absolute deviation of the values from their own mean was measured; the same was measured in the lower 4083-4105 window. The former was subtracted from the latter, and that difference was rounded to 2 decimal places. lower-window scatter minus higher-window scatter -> 0.17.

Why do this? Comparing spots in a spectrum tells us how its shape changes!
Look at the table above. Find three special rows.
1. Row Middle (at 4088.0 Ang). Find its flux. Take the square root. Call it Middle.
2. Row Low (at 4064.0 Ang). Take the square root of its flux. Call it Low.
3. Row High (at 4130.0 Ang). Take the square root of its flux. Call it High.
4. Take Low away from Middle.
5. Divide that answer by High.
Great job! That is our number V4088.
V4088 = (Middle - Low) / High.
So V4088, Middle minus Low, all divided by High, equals -0.03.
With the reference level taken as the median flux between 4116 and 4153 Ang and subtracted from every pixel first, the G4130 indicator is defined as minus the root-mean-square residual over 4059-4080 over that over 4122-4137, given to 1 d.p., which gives -1.1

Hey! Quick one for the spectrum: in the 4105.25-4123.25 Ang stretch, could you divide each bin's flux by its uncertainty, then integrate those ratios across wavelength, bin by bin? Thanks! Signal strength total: 157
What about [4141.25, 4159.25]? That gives 167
